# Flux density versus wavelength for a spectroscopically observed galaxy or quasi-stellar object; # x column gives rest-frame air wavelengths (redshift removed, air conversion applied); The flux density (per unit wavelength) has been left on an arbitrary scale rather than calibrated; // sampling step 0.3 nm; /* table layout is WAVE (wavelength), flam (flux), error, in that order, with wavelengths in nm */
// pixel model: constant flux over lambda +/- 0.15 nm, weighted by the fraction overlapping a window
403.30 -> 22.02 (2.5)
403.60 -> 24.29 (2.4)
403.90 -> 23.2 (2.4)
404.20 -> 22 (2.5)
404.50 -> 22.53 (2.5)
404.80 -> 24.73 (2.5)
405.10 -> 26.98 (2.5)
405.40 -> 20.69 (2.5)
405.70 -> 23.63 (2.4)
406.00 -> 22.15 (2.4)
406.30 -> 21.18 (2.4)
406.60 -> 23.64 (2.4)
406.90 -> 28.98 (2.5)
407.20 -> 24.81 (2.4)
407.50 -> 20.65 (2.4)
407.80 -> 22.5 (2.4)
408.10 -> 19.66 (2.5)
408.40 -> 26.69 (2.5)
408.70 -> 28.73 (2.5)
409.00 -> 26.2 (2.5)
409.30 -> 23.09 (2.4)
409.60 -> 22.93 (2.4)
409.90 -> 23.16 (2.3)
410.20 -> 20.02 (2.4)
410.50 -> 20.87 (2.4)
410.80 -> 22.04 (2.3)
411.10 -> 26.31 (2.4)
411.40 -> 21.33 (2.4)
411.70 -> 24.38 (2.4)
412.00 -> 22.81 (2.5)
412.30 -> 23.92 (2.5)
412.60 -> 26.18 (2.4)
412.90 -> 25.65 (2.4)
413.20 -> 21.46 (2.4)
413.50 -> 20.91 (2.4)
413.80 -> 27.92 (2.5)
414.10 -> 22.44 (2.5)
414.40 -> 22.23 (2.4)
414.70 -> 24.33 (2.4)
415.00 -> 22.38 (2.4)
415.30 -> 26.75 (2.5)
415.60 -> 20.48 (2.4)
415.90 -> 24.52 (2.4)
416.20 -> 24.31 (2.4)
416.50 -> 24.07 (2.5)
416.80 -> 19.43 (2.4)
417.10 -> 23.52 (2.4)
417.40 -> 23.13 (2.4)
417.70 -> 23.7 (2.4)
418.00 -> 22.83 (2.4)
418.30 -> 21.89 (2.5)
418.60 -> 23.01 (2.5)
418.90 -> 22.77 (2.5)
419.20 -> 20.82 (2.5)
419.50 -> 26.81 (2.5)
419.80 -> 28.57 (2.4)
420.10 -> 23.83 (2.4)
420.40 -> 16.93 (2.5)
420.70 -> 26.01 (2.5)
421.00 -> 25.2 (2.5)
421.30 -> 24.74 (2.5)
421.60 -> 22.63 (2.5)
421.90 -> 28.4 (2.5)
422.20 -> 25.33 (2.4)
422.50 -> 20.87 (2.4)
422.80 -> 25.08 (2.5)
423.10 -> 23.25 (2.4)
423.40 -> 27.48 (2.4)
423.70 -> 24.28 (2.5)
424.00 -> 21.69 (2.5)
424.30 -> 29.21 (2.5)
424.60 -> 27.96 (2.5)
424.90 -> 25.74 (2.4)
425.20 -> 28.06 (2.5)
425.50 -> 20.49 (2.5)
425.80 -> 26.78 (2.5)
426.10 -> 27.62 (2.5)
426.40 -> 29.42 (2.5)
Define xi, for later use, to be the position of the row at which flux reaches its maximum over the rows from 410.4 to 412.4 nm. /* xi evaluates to 411.10 nm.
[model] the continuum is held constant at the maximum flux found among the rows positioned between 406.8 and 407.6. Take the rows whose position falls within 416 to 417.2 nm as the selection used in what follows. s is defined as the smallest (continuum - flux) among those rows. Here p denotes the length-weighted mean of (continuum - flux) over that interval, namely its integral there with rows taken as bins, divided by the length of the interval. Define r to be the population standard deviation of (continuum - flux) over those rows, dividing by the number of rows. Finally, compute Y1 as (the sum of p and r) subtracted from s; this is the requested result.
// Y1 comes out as -3.4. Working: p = 6.1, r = 2.0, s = 4.67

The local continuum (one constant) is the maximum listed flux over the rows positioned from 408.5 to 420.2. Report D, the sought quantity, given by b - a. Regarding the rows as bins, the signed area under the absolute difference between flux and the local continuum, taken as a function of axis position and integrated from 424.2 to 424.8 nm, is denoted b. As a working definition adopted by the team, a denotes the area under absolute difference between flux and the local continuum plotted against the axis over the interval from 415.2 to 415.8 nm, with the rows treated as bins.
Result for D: -2.7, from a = 3.2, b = 0.50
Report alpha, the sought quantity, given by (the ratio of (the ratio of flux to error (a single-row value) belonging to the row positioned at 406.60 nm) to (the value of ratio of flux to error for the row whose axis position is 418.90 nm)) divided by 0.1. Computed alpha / 11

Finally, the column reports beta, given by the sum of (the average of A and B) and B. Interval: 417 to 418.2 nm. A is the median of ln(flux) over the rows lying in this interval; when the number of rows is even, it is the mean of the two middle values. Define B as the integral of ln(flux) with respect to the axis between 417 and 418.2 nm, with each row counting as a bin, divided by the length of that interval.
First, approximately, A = 3.15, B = 3.15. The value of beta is 6.29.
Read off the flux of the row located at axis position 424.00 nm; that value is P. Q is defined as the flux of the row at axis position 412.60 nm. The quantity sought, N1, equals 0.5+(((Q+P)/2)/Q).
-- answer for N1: 1.41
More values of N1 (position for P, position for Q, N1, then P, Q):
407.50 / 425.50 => 1.50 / 20.65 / 20.49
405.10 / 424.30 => 1.46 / 26.98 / 29.21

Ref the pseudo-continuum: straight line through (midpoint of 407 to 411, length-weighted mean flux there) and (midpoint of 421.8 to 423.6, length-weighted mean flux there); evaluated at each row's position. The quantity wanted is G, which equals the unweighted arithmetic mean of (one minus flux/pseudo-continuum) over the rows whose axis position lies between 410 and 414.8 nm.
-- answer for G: 0.02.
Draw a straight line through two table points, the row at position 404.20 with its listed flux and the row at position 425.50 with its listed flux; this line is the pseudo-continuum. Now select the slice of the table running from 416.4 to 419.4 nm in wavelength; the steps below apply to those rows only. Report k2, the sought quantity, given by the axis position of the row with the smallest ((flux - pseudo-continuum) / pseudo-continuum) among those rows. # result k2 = 416.80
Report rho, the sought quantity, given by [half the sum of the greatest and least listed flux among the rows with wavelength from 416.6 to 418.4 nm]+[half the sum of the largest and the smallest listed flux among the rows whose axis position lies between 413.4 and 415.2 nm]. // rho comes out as 46.0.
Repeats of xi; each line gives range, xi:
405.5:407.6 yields 406.90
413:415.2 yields 413.80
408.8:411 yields 409.00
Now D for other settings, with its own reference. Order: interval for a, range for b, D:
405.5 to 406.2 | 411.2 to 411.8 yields -0.9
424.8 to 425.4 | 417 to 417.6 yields 1.9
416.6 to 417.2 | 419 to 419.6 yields -1.2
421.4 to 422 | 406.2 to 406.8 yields 1.3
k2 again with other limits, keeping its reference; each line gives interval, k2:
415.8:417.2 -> 416.80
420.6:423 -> 422.50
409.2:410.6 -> 410.20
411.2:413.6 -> 413.50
